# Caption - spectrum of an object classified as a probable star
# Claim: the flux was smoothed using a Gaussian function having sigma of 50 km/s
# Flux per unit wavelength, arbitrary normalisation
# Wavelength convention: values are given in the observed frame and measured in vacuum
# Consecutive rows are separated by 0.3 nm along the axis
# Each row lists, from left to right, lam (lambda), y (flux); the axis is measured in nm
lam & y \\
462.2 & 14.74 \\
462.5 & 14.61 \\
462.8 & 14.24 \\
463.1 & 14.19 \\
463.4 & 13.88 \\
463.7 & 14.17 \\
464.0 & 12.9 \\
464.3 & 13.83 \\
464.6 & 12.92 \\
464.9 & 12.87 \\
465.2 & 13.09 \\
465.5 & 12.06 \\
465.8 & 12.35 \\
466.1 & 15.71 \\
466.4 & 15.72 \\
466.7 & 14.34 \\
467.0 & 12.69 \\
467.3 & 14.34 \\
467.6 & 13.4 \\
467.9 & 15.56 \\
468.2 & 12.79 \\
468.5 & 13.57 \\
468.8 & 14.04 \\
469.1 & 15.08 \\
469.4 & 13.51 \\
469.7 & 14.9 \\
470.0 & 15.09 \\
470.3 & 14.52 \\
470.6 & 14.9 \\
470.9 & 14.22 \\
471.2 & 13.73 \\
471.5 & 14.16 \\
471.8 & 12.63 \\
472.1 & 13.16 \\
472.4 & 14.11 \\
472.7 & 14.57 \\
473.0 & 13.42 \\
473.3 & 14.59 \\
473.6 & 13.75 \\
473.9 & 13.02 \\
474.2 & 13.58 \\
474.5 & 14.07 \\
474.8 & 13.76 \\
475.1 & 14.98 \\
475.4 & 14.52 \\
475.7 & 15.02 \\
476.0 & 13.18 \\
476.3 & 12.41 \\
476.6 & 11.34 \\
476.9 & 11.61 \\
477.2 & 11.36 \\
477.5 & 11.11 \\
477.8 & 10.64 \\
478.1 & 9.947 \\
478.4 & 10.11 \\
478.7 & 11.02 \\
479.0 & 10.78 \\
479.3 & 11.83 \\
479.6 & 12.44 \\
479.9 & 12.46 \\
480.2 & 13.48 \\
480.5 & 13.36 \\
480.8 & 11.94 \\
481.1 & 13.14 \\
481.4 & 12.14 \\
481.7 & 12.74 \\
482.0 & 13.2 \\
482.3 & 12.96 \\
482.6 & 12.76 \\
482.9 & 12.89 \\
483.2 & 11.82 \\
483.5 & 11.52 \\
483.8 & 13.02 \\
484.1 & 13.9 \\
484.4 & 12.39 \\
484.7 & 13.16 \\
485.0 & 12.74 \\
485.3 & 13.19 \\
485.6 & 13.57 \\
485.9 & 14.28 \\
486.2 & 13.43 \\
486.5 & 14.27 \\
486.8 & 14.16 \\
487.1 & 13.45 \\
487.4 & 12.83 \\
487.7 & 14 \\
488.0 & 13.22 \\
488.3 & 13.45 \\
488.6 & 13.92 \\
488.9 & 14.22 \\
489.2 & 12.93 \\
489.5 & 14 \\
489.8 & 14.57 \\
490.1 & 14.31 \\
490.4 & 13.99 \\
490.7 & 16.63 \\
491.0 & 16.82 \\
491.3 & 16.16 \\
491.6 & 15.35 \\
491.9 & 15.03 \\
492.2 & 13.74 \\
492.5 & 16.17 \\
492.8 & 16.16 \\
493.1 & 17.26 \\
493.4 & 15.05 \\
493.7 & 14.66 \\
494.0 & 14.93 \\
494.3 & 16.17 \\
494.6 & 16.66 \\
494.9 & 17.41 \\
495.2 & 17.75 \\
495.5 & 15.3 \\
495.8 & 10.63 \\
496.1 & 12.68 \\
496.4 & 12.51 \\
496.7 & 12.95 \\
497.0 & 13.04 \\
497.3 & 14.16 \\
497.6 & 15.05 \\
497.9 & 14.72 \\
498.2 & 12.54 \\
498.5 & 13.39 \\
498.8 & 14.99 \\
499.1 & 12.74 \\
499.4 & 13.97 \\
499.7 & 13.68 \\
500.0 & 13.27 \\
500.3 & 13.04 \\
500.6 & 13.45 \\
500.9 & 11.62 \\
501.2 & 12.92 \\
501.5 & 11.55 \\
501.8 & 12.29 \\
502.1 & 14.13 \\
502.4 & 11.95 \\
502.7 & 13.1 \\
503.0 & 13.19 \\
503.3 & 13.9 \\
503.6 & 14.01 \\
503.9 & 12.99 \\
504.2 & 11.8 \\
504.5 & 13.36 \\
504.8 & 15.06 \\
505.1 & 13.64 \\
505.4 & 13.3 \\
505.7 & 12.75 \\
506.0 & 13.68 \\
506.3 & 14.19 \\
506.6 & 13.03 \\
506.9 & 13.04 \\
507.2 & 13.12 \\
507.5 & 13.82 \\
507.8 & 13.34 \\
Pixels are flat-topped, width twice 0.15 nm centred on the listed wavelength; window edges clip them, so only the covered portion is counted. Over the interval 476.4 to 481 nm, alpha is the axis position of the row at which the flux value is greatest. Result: 480.2 nm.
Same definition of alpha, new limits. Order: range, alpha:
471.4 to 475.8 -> 475.7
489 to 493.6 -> 493.1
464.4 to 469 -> 466.4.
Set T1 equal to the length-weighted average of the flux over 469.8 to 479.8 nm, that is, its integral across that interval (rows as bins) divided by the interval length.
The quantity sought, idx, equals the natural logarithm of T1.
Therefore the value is 2.57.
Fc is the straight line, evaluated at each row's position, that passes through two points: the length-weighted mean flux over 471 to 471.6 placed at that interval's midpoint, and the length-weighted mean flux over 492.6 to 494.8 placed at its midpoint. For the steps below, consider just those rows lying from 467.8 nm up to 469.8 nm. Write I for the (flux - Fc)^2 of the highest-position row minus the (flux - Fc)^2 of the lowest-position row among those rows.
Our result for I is -2.4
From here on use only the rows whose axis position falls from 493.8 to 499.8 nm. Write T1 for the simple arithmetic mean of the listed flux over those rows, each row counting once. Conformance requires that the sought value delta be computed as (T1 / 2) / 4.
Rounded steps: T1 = 14.3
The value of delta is 1.78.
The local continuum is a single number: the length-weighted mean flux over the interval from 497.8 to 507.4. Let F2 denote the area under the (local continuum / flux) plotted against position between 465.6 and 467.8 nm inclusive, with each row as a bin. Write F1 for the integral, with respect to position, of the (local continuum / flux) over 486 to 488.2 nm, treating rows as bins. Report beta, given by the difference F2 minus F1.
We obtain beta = -0.05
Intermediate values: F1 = 2.14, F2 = 2.09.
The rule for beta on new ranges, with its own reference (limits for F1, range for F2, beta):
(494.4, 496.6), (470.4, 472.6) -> 0.06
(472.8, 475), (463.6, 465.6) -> -0.09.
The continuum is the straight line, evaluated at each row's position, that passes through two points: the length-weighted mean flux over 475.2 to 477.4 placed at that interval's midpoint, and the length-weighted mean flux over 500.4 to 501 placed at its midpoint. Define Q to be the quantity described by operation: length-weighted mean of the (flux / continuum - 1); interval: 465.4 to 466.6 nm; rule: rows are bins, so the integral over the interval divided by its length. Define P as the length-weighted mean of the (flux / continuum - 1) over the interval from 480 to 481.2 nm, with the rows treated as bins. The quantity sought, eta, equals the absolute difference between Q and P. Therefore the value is 0.08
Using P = 0.015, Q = 0.09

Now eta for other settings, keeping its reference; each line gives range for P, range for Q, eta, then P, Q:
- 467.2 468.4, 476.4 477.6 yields 0.20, 0.090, -0.11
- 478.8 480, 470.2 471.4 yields 0.19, -0.075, 0.12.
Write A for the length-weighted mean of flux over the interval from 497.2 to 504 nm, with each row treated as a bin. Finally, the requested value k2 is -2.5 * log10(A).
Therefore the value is -2.81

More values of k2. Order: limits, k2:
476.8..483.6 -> -2.70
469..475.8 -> -2.88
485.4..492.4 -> -2.89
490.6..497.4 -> -2.95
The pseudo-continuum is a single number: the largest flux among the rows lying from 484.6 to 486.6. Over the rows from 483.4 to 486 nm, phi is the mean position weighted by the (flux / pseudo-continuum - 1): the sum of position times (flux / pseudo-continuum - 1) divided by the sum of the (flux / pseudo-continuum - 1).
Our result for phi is 484.38 nm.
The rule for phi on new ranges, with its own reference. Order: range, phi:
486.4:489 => 487.73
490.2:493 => 491.60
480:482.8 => 481.45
